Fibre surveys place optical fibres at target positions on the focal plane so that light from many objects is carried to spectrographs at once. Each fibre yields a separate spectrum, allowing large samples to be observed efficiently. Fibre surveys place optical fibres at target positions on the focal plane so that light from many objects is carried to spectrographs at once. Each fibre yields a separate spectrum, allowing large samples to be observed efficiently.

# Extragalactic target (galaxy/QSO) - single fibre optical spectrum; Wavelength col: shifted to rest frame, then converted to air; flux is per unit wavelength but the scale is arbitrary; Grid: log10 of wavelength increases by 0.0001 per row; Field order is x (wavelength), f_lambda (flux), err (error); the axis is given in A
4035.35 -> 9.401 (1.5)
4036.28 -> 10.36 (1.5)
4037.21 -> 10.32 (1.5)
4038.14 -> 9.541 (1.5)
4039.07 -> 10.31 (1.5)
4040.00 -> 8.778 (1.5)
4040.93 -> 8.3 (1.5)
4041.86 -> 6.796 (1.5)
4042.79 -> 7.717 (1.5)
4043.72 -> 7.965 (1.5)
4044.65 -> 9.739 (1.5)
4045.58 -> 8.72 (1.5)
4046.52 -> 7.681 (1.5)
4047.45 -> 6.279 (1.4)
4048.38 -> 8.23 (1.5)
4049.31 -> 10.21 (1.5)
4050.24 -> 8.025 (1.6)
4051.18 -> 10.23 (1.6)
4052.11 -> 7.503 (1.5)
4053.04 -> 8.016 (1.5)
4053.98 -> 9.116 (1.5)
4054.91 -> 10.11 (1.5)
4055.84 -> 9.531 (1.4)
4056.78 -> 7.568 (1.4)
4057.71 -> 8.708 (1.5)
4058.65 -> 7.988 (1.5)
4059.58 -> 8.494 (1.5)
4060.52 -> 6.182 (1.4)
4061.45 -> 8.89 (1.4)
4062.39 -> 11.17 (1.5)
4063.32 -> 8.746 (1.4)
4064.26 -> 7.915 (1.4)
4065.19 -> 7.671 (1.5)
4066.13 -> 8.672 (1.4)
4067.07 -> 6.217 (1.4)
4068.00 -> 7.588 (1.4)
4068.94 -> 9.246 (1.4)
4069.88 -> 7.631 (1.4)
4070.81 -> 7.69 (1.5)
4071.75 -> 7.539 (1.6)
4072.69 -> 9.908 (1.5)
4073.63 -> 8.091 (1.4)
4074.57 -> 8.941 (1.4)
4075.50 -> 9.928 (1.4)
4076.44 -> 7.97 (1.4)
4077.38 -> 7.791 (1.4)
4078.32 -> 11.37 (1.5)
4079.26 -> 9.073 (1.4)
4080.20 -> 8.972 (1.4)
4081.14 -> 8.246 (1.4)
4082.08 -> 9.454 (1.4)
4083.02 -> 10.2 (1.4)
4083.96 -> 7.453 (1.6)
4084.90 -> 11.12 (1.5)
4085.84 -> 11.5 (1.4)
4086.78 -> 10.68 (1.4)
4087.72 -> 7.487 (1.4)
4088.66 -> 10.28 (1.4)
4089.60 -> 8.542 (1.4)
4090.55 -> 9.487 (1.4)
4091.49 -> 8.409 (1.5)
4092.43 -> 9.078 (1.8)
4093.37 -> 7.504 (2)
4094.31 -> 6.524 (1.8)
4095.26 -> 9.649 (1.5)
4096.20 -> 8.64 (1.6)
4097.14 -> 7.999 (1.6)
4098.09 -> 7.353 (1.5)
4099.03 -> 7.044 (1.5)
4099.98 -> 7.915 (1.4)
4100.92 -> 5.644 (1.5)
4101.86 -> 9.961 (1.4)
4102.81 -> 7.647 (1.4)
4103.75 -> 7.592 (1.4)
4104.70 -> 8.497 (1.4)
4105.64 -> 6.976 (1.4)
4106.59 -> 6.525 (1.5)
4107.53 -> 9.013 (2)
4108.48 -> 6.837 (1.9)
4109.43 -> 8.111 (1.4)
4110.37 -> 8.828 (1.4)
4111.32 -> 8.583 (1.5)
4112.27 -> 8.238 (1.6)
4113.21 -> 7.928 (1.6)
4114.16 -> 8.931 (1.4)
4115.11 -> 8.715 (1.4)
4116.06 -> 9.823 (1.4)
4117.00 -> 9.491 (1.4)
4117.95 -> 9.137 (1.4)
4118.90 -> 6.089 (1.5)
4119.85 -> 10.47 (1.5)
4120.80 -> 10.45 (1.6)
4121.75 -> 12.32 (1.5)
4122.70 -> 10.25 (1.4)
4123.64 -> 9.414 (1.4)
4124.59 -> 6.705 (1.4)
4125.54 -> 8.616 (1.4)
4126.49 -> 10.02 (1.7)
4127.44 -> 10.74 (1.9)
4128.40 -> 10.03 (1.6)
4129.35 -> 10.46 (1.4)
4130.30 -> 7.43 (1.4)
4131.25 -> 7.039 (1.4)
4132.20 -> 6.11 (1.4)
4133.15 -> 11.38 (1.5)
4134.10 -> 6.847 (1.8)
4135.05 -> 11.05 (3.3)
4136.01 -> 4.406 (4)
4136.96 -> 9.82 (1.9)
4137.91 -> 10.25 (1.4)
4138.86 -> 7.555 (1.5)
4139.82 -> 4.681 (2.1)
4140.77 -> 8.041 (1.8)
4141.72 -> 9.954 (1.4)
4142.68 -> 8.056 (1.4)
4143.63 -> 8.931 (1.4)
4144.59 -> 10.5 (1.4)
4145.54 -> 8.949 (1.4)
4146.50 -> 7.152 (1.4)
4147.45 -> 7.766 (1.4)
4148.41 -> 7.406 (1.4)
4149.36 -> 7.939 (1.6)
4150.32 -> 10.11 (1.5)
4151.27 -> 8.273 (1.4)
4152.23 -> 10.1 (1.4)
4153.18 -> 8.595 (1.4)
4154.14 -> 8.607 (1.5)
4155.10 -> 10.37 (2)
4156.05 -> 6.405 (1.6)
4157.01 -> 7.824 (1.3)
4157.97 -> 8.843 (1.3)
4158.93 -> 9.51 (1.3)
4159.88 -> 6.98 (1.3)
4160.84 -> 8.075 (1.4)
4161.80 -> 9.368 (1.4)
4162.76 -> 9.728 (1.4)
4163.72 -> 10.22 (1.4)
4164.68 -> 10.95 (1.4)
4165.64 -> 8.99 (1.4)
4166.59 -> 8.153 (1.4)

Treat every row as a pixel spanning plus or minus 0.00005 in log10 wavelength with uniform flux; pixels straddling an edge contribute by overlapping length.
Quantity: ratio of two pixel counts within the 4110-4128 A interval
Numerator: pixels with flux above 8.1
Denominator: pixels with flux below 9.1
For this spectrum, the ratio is 1.8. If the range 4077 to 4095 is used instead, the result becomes 1.3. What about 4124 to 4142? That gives 1.0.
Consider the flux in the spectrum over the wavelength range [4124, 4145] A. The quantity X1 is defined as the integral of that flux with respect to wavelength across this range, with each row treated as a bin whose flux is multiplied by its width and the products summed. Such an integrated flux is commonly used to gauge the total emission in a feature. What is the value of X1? 180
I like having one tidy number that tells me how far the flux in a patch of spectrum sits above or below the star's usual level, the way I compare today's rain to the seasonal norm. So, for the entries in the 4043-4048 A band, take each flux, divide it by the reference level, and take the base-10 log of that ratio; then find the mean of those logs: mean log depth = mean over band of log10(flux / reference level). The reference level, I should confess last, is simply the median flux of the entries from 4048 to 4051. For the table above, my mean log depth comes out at -0.01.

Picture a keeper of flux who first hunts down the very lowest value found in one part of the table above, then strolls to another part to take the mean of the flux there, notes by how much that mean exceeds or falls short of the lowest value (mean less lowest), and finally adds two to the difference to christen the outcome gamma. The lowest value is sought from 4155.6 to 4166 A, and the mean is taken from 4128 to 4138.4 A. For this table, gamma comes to 4.2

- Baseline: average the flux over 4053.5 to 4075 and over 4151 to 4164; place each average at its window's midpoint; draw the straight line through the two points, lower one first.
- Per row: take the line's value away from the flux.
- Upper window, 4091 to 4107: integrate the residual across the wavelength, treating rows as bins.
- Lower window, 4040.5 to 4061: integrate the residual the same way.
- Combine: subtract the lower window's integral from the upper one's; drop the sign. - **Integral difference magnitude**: 11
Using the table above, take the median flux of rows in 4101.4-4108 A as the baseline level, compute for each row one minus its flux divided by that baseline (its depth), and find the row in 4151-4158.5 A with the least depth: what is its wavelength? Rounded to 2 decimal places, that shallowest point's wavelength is 4155.10 A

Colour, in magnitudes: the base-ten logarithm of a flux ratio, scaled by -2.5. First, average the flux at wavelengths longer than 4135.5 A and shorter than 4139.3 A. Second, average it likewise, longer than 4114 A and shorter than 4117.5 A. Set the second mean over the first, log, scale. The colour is -0.16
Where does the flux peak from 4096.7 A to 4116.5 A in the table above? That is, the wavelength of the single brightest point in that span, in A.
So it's 4101.86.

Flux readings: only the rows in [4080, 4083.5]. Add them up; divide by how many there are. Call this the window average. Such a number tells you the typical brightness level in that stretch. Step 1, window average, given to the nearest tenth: 9.2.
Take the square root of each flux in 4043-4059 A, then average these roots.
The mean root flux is 2.92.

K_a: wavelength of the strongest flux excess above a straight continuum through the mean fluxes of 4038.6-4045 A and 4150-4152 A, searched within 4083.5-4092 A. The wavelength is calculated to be 4085.84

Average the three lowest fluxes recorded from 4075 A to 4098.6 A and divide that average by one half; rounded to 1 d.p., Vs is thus 14.2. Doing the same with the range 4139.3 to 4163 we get 12.0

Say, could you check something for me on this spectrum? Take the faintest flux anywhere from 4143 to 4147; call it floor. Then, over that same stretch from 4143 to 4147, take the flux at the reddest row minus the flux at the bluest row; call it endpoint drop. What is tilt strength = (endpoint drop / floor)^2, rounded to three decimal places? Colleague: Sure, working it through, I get 0.062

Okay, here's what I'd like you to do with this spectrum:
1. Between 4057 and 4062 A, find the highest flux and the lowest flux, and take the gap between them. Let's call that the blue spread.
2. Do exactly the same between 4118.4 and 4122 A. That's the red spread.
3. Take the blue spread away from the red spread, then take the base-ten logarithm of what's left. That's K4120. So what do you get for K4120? 0.5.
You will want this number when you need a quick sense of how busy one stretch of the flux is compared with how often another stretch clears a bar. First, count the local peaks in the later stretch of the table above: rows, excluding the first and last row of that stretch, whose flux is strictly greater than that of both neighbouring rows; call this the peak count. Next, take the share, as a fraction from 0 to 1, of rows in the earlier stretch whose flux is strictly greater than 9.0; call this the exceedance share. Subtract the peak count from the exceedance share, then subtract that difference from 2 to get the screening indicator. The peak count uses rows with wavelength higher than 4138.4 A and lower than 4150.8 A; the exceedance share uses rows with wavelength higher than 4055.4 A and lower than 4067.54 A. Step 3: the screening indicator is 4.8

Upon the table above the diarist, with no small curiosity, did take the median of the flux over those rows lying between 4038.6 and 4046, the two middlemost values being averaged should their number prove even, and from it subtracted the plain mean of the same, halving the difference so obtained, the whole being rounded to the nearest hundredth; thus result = -0.02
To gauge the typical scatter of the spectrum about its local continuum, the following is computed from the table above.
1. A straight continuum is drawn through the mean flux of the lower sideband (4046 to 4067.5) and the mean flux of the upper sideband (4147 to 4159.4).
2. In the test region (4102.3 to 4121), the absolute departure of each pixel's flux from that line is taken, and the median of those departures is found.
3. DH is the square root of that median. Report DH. 0.85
